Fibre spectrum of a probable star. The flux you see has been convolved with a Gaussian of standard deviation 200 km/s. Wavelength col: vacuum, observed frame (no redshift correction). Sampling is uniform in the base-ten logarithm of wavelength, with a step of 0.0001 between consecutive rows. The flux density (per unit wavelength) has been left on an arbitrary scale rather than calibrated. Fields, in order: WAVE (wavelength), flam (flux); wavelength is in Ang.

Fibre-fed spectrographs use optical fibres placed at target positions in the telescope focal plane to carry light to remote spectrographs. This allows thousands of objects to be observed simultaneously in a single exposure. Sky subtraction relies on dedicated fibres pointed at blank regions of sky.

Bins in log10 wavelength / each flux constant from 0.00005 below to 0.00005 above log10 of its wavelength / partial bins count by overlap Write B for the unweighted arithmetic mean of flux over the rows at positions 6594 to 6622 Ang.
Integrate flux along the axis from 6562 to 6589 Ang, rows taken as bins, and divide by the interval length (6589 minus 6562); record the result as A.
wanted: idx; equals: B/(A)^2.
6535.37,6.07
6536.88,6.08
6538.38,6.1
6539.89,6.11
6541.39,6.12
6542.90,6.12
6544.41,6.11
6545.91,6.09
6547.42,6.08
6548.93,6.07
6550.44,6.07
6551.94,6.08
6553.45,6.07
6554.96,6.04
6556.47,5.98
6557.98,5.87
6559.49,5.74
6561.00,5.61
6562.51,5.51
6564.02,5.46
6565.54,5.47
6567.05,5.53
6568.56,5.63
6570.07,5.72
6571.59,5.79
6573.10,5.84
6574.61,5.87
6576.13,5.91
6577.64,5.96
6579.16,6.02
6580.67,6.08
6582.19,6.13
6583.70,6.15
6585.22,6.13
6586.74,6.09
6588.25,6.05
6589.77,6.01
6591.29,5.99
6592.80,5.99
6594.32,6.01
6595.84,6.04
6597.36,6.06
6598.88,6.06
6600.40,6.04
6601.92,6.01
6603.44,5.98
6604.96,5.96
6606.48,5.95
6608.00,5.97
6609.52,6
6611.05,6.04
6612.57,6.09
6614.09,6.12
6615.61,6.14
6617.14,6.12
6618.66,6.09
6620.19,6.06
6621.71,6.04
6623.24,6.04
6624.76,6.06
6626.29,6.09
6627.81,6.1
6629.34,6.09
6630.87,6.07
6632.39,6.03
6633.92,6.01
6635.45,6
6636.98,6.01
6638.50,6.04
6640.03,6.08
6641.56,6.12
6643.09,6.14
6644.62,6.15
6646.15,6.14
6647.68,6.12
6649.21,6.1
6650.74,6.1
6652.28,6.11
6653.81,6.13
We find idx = 0.176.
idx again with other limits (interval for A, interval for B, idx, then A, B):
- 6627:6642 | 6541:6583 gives 0.161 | 6.06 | 5.89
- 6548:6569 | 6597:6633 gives 0.180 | 5.80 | 6.05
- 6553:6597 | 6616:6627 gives 0.175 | 5.89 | 6.07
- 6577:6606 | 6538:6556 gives 0.167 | 6.04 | 6.09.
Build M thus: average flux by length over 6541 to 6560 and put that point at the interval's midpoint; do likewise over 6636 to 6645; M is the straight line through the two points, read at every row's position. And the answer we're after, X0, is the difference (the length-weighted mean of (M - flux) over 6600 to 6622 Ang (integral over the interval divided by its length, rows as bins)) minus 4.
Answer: -3.97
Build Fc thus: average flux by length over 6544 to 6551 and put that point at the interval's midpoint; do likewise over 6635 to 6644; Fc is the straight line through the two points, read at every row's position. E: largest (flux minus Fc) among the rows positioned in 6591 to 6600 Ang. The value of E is -0.02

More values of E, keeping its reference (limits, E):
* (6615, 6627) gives 0.07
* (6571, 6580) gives -0.06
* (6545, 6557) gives 0.01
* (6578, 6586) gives 0.07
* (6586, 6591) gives 0.01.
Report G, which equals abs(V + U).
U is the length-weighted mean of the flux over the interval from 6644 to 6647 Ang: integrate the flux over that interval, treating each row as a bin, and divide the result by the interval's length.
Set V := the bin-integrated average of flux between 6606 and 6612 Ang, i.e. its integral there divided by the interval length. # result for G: 12.1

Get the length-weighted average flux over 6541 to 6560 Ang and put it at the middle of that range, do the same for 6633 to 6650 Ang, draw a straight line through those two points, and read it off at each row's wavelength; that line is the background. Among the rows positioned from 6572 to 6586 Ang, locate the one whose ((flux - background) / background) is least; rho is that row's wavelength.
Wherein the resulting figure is 6573.10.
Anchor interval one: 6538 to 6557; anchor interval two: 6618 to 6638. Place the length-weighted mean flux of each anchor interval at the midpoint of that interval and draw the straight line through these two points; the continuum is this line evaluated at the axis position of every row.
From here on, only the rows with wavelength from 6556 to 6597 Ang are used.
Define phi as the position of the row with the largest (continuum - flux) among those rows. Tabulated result 6564.02 Ang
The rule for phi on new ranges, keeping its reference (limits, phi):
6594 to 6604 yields 6603.44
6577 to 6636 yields 6577.64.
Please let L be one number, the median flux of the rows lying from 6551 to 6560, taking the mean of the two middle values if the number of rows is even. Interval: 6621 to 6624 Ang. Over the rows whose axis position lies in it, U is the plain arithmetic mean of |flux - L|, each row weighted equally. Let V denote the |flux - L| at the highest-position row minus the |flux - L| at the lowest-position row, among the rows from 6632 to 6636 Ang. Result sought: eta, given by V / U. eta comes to -0.3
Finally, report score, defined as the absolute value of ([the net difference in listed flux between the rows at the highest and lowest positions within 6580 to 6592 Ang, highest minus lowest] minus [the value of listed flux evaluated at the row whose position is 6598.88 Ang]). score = 6.15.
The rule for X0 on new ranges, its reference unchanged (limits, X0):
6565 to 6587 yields -3.84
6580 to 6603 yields -4.00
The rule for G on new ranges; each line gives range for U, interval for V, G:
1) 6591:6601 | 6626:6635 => 12.1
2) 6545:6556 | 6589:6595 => 12.1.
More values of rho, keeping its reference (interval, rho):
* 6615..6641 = 6635.45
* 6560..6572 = 6564.02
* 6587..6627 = 6606.48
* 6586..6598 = 6592.80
